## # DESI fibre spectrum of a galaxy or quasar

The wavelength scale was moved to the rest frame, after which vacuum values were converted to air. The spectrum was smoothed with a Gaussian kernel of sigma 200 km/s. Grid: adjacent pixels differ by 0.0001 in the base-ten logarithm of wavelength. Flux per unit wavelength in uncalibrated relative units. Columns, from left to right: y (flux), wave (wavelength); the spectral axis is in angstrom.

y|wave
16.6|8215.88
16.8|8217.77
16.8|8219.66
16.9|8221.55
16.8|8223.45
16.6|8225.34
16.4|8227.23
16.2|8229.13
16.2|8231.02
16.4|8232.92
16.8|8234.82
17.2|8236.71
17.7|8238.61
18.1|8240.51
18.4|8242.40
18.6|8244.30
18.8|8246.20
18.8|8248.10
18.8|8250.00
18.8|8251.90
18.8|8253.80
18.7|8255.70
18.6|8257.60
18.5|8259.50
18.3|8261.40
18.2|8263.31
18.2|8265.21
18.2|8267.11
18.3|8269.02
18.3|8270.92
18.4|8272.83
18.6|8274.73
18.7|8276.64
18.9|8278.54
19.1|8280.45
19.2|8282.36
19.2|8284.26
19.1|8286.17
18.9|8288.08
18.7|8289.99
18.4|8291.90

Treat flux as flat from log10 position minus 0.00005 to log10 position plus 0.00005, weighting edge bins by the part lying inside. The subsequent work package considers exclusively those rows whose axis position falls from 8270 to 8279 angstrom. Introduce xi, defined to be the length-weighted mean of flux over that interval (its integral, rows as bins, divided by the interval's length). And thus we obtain 18.6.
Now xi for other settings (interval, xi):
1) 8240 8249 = 18.6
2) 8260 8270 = 18.2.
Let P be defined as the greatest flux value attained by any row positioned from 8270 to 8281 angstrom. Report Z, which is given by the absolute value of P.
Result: 19.1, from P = 19.1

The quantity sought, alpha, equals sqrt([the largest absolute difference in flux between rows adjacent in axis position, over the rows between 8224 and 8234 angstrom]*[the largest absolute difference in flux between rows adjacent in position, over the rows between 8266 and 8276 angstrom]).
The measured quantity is 0.20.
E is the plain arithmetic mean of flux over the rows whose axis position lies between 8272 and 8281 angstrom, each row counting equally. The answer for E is 18.7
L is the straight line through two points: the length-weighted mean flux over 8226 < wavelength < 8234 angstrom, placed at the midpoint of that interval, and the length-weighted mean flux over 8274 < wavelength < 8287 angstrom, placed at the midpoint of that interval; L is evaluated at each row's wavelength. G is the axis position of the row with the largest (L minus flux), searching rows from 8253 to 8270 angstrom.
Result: 8269.02 angstrom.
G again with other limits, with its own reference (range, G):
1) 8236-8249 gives 8236.71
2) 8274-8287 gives 8286.17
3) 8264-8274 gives 8272.83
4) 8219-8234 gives 8231.02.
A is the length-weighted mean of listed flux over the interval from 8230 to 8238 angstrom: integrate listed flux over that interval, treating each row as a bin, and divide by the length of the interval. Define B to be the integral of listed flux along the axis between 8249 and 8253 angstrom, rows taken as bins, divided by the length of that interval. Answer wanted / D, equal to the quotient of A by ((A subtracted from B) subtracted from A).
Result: 1.14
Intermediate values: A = 16.7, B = 18.8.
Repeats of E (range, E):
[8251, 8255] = 18.8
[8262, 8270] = 18.2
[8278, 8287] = 19.1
